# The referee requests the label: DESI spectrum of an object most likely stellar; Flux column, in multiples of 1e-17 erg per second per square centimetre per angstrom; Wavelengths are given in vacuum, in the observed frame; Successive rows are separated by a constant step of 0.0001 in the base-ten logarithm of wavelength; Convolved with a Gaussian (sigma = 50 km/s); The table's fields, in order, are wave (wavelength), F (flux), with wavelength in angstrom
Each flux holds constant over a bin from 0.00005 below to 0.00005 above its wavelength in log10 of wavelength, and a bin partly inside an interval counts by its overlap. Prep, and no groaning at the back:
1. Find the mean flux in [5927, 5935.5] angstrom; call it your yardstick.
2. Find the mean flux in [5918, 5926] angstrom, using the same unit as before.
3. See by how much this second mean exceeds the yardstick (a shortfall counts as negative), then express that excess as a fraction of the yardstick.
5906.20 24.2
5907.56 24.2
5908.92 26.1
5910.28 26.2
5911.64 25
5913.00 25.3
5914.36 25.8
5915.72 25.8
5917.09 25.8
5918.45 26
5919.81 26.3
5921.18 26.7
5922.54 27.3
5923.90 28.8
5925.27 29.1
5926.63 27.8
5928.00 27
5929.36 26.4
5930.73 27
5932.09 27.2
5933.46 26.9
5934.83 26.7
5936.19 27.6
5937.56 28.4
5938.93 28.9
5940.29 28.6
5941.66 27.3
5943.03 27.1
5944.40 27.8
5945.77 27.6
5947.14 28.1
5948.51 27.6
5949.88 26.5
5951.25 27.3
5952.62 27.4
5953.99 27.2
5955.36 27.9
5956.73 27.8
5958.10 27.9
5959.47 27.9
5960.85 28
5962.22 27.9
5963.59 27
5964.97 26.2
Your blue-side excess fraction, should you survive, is 0.02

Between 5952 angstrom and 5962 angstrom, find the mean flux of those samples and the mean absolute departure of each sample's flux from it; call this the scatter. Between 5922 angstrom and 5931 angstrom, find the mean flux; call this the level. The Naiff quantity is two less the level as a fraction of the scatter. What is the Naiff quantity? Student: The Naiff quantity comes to -111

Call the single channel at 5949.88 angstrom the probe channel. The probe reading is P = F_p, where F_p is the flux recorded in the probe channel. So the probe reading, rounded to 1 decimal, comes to 26.5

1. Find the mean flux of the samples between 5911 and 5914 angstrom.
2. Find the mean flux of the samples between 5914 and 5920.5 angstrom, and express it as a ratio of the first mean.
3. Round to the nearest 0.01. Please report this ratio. 1.03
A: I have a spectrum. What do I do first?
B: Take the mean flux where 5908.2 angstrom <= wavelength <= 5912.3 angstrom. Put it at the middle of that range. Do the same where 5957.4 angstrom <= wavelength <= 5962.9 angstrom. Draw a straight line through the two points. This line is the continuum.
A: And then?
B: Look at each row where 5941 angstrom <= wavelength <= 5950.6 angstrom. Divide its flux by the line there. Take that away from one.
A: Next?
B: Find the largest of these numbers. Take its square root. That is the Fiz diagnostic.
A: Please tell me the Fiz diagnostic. 0.19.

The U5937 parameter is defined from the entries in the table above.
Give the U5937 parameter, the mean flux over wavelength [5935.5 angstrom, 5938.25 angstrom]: 28.0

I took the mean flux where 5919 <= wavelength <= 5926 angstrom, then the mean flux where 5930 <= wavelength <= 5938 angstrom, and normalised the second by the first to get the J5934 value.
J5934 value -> 0.99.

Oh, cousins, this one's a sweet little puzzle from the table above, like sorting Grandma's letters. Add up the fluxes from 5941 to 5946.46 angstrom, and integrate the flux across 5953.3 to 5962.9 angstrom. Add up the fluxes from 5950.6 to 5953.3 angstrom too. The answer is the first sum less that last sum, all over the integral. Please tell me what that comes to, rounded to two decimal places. 0.21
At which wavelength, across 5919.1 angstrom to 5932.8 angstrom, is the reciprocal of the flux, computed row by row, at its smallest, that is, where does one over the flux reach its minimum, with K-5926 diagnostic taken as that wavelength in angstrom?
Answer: 5925.27 angstrom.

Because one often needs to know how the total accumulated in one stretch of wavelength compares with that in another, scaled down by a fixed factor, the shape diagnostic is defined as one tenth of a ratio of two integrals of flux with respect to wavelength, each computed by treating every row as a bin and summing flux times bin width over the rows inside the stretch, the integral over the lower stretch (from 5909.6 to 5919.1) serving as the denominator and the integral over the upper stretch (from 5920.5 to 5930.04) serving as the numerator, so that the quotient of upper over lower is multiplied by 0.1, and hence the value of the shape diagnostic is 0.108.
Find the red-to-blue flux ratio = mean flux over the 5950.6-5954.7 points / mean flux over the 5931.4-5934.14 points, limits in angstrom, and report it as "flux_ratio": 1.01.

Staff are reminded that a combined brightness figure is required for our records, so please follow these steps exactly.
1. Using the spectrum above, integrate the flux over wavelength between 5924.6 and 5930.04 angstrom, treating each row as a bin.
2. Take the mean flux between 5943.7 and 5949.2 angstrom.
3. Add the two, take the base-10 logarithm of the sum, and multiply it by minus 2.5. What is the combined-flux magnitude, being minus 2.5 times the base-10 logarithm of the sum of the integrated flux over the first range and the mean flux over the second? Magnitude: -5.63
